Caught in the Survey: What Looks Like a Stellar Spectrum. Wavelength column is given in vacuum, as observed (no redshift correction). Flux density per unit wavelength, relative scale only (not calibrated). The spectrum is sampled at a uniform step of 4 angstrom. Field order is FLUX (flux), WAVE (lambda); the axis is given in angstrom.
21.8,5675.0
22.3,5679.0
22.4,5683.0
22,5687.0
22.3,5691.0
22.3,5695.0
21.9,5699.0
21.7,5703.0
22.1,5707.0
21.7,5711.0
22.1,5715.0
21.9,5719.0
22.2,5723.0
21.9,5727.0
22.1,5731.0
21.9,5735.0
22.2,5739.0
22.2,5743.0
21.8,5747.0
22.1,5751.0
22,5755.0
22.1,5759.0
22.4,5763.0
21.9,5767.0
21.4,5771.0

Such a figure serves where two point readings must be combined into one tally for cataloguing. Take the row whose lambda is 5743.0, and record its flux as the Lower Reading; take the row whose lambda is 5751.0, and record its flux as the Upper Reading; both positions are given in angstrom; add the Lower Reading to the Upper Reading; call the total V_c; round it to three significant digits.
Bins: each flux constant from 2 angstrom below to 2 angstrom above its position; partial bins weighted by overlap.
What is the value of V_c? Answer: 44.3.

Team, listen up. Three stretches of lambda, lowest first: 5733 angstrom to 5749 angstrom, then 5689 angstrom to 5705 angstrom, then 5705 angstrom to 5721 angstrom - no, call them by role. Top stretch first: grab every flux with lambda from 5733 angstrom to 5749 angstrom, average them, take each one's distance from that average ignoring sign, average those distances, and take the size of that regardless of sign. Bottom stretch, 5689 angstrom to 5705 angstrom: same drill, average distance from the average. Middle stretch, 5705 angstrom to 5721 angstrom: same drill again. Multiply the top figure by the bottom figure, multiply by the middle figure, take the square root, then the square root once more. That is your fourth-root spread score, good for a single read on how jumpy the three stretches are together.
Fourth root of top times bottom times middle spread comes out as 0.285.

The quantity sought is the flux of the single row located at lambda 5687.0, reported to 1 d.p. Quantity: 22.0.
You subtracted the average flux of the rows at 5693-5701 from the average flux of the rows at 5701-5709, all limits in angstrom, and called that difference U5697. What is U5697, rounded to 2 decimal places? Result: -0.20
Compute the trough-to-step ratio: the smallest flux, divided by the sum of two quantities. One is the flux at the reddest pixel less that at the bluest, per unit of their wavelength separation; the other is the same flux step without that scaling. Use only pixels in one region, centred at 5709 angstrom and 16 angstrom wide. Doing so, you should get 50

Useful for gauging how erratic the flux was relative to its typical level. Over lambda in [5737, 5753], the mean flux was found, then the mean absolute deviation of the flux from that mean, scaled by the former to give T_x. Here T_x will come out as 0.0062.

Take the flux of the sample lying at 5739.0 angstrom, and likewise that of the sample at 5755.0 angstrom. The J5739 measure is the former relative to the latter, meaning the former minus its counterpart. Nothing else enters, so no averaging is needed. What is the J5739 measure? 0.2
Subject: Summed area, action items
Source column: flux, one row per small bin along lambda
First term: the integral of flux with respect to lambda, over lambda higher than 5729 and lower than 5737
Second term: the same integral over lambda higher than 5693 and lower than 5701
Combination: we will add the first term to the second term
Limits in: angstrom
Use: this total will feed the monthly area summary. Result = 353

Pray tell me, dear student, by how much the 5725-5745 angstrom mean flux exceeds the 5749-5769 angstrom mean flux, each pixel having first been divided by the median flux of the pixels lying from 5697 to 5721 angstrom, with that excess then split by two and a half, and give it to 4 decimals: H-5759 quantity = -0.0007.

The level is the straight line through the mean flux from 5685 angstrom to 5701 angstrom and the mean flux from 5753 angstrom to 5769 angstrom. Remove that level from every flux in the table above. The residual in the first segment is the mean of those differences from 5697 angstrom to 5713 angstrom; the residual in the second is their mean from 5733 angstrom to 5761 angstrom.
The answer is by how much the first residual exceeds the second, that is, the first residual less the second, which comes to -0.21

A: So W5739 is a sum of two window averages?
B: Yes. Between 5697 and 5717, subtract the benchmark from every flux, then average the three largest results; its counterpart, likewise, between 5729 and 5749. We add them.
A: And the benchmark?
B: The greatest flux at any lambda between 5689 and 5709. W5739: -0.40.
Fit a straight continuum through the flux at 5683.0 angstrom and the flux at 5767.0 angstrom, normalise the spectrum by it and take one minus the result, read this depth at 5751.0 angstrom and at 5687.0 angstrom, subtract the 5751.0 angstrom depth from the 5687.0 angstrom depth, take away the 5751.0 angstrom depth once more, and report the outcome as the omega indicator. 0.026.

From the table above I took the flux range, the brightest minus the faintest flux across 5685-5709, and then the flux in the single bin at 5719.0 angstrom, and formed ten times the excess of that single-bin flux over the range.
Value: 213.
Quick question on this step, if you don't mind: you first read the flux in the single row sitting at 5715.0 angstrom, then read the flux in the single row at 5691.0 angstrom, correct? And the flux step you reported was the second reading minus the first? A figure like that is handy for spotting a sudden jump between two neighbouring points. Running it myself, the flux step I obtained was 0.20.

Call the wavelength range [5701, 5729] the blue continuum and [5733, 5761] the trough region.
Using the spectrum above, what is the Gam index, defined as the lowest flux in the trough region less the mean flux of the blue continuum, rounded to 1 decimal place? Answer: -0.1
